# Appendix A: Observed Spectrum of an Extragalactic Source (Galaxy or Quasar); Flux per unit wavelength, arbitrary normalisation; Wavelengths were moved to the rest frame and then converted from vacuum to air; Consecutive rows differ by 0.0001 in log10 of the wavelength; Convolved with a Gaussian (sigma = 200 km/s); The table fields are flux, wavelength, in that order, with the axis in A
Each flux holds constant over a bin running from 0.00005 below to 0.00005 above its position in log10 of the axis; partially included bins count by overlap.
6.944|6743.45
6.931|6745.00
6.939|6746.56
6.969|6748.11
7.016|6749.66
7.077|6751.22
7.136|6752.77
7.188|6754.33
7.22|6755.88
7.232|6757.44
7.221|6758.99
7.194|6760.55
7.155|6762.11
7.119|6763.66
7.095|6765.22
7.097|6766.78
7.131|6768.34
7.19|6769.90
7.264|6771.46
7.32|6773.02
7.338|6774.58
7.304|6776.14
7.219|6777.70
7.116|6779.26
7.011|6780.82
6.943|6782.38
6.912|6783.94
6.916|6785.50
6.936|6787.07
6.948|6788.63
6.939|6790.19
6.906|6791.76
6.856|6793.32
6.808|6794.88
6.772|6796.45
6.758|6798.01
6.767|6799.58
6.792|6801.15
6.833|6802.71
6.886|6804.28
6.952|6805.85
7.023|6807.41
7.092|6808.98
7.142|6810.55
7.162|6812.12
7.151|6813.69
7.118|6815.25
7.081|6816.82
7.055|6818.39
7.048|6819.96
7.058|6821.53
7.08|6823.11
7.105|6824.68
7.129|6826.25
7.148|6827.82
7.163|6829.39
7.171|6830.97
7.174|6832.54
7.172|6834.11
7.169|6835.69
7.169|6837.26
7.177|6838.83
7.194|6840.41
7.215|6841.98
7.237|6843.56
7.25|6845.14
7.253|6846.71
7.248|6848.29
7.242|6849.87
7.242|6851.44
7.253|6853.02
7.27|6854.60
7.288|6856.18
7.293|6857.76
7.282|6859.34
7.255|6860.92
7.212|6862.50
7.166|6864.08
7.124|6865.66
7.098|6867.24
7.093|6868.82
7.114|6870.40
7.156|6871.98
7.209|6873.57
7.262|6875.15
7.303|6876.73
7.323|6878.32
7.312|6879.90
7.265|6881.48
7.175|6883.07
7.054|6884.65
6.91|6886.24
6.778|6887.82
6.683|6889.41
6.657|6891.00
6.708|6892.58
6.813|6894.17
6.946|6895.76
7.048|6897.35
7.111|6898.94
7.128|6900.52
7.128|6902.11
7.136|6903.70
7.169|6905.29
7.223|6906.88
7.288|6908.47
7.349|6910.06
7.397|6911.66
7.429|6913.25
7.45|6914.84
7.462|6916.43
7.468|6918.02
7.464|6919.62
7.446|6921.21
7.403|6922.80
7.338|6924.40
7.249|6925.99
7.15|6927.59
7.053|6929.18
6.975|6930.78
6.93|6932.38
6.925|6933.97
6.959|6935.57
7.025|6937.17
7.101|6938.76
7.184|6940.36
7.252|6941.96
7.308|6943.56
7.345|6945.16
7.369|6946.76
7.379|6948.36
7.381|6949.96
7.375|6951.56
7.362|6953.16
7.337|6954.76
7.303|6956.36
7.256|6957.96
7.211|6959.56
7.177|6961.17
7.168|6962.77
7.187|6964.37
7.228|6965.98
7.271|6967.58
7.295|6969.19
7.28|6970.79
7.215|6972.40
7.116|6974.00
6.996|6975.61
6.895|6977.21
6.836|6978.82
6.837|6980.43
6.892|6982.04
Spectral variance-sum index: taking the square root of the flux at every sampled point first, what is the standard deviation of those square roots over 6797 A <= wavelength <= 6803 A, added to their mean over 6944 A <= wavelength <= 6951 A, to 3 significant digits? 2.72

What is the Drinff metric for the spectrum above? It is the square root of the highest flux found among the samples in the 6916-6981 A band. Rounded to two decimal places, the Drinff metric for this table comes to 2.73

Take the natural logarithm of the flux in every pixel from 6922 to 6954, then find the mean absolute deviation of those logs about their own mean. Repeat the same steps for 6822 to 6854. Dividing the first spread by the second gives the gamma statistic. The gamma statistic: 3.6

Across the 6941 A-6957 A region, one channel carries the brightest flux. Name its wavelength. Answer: 6949.96 A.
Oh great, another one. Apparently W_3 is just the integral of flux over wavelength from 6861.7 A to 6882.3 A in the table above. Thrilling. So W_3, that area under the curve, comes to 148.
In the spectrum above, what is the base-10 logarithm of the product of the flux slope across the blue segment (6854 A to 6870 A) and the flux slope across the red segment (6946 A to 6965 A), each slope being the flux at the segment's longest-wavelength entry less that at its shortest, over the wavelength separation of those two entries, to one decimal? -3.9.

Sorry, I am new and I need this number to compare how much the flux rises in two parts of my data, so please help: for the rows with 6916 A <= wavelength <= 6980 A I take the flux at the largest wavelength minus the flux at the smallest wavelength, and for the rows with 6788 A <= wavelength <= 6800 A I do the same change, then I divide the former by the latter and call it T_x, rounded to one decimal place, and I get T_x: 3.5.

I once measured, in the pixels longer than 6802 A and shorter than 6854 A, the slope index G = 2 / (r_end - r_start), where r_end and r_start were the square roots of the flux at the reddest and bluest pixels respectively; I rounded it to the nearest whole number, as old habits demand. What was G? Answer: 25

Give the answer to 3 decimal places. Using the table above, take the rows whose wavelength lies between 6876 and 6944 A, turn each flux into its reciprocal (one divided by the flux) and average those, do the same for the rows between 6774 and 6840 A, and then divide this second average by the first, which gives 1.016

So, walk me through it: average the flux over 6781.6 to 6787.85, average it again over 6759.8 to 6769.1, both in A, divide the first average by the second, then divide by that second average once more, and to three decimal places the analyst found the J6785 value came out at 0.136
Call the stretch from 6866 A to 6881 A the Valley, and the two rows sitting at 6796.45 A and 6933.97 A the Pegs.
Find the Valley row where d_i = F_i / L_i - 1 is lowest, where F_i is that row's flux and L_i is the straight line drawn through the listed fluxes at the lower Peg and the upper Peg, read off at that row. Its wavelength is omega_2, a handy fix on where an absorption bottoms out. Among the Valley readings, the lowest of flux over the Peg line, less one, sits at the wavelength 6868.82 A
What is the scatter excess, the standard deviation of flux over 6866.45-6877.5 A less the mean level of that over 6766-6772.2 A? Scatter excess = -7.09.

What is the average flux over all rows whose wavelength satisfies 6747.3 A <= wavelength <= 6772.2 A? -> 7.144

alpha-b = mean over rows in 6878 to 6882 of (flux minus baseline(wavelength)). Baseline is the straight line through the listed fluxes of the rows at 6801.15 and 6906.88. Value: 0.19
